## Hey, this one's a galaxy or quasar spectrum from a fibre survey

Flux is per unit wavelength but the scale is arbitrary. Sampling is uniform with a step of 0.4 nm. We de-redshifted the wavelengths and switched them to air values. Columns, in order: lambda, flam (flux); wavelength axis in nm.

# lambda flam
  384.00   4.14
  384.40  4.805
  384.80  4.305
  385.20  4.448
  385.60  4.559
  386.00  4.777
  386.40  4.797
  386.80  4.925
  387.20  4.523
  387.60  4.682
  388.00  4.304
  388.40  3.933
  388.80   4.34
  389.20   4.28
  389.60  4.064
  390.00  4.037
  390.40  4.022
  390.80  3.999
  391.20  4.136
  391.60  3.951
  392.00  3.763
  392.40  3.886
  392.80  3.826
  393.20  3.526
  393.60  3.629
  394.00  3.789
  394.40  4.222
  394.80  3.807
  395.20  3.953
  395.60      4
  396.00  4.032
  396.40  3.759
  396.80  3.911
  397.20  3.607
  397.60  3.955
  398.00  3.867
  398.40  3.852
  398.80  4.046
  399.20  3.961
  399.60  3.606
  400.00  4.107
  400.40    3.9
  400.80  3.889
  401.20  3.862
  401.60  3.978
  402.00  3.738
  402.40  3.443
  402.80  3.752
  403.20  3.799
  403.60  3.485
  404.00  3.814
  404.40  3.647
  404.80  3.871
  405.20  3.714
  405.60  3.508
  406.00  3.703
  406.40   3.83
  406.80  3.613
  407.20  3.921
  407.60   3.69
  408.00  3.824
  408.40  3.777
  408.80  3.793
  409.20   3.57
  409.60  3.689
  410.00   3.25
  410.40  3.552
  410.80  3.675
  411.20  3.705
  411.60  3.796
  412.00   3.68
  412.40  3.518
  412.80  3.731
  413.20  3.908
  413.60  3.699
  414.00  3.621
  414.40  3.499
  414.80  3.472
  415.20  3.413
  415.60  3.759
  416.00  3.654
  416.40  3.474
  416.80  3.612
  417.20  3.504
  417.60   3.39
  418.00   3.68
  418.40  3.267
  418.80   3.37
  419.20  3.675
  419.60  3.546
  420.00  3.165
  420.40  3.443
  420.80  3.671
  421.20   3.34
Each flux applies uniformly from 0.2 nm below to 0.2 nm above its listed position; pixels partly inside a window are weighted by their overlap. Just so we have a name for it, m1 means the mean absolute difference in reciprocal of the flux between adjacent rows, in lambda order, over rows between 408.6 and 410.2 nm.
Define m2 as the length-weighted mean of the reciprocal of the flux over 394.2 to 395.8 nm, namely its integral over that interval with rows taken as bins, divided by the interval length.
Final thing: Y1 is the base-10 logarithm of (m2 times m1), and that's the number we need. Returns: -2.28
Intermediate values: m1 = 0.021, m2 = 0.251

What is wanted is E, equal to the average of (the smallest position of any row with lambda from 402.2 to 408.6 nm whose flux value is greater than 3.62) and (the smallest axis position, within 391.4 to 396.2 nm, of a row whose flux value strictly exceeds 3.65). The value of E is 397.20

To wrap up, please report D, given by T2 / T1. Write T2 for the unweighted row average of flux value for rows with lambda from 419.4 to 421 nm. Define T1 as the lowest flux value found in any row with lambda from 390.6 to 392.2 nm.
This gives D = 0.92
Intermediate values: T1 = 3.763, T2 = 3.46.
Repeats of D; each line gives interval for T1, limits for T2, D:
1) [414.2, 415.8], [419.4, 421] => 1.01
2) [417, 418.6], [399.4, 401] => 1.19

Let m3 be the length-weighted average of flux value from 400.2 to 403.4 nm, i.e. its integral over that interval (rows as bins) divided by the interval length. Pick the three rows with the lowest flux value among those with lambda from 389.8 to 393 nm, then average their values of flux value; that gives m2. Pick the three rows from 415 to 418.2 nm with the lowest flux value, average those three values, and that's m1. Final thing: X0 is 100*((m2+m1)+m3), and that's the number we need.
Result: 1105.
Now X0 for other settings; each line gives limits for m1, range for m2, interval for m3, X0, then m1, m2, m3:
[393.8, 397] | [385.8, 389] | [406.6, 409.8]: 1171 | 3.8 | 4.2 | 3.73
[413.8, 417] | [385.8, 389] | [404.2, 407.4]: 1137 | 3.5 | 4.2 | 3.73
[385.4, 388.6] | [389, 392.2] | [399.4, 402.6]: 1197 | 4.3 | 3.9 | 3.82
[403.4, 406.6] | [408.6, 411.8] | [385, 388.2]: 1163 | 3.5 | 3.5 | 4.63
